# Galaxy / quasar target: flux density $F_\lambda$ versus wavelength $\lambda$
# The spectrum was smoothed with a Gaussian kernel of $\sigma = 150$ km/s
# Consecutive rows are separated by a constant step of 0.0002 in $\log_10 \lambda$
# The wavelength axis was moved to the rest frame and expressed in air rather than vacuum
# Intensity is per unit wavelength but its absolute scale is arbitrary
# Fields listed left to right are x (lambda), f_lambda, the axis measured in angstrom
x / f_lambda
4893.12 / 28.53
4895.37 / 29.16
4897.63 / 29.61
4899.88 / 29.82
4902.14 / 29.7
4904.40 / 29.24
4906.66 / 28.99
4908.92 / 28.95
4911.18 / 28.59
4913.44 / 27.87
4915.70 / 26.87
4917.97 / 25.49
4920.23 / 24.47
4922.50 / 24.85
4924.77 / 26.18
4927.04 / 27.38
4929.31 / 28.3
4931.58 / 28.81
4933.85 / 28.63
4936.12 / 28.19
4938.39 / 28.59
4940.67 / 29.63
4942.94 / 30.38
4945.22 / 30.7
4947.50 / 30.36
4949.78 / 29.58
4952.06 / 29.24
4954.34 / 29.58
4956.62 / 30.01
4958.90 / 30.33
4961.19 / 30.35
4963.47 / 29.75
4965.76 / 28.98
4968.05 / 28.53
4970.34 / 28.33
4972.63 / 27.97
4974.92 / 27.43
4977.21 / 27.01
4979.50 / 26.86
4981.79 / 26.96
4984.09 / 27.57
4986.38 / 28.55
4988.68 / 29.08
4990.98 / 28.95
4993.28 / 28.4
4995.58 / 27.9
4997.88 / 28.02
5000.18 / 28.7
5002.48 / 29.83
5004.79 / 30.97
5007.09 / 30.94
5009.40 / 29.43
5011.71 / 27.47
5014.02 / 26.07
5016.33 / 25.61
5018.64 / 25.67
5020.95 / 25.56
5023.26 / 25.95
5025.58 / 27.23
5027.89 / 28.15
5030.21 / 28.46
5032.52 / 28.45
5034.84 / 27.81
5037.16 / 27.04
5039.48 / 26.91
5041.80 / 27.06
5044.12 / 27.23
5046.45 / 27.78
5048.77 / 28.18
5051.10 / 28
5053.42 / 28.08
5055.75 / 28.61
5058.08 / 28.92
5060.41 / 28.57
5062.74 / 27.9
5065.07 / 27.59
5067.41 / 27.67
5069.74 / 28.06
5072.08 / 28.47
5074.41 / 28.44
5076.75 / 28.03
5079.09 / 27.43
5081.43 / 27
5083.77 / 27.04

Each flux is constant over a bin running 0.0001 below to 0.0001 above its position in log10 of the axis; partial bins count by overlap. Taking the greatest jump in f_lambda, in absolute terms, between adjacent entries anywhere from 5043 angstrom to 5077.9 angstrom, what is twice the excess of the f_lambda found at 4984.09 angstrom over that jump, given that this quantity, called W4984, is 54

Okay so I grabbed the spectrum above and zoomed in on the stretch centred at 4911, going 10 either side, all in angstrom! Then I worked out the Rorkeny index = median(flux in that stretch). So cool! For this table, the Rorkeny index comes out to 28.6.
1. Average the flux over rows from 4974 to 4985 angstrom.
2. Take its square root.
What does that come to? 5.21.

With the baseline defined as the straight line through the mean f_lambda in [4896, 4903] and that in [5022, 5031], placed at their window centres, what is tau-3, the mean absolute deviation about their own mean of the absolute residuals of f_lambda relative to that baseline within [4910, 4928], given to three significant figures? 1.17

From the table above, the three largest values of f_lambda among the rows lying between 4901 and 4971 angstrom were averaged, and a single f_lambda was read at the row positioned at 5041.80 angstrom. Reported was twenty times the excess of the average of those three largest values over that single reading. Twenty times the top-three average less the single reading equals 68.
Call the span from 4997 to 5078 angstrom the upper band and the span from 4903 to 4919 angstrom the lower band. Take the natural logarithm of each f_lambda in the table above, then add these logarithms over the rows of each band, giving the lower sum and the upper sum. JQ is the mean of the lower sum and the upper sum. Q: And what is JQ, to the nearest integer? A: 70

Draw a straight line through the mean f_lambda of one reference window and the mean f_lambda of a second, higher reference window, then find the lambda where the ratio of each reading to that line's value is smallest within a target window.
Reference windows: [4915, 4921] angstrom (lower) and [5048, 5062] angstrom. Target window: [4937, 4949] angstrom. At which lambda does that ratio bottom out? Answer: 4938.39 angstrom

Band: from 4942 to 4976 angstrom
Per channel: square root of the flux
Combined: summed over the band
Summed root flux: 81.4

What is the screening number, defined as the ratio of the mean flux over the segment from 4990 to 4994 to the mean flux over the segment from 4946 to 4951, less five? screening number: -4.04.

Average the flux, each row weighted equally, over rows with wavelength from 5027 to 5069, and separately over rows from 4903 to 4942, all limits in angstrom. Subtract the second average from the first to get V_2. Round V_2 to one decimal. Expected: 0.2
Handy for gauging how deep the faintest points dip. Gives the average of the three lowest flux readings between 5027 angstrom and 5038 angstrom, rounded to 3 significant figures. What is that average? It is 27.7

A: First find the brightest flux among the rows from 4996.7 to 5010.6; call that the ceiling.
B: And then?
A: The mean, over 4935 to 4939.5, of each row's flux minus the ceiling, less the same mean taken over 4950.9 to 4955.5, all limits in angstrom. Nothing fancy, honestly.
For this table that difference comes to -1.0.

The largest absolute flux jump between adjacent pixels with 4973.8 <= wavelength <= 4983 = 0.42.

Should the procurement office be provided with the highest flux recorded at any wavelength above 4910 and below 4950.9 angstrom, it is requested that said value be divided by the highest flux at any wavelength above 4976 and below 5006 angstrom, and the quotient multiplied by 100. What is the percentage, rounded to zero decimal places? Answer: 99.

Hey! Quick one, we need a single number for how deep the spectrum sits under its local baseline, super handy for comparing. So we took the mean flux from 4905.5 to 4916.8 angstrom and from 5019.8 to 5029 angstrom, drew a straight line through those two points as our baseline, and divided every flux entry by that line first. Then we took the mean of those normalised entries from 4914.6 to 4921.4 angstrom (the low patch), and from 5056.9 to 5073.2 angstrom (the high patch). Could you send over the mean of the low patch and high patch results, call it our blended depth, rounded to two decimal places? 0.99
